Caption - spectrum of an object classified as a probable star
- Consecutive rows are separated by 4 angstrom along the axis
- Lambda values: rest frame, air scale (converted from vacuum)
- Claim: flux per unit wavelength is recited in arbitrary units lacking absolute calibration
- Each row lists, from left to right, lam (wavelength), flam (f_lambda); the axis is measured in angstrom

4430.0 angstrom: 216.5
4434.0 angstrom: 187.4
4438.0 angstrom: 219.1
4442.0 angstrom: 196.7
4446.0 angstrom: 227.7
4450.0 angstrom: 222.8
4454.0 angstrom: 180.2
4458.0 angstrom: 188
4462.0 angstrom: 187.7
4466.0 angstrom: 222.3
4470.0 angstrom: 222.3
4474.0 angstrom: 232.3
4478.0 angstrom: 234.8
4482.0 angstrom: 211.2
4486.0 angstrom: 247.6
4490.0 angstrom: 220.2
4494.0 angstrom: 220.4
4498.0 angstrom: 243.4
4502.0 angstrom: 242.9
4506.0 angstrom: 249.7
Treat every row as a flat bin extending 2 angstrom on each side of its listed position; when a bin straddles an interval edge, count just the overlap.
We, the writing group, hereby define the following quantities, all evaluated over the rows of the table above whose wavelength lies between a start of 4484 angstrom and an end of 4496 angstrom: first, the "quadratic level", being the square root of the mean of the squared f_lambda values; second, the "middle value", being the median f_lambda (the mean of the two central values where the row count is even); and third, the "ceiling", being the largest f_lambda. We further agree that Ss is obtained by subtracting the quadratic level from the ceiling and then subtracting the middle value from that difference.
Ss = -203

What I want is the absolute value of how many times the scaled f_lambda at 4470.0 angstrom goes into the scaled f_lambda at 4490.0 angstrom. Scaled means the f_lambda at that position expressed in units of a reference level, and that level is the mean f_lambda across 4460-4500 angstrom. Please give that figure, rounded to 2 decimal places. 0.99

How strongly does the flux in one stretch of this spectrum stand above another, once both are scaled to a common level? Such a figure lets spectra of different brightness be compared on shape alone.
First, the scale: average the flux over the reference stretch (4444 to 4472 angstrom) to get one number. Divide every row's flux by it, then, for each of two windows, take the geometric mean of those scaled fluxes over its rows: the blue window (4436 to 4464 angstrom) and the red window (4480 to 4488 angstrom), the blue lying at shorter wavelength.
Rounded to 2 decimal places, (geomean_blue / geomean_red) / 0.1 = 8.85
